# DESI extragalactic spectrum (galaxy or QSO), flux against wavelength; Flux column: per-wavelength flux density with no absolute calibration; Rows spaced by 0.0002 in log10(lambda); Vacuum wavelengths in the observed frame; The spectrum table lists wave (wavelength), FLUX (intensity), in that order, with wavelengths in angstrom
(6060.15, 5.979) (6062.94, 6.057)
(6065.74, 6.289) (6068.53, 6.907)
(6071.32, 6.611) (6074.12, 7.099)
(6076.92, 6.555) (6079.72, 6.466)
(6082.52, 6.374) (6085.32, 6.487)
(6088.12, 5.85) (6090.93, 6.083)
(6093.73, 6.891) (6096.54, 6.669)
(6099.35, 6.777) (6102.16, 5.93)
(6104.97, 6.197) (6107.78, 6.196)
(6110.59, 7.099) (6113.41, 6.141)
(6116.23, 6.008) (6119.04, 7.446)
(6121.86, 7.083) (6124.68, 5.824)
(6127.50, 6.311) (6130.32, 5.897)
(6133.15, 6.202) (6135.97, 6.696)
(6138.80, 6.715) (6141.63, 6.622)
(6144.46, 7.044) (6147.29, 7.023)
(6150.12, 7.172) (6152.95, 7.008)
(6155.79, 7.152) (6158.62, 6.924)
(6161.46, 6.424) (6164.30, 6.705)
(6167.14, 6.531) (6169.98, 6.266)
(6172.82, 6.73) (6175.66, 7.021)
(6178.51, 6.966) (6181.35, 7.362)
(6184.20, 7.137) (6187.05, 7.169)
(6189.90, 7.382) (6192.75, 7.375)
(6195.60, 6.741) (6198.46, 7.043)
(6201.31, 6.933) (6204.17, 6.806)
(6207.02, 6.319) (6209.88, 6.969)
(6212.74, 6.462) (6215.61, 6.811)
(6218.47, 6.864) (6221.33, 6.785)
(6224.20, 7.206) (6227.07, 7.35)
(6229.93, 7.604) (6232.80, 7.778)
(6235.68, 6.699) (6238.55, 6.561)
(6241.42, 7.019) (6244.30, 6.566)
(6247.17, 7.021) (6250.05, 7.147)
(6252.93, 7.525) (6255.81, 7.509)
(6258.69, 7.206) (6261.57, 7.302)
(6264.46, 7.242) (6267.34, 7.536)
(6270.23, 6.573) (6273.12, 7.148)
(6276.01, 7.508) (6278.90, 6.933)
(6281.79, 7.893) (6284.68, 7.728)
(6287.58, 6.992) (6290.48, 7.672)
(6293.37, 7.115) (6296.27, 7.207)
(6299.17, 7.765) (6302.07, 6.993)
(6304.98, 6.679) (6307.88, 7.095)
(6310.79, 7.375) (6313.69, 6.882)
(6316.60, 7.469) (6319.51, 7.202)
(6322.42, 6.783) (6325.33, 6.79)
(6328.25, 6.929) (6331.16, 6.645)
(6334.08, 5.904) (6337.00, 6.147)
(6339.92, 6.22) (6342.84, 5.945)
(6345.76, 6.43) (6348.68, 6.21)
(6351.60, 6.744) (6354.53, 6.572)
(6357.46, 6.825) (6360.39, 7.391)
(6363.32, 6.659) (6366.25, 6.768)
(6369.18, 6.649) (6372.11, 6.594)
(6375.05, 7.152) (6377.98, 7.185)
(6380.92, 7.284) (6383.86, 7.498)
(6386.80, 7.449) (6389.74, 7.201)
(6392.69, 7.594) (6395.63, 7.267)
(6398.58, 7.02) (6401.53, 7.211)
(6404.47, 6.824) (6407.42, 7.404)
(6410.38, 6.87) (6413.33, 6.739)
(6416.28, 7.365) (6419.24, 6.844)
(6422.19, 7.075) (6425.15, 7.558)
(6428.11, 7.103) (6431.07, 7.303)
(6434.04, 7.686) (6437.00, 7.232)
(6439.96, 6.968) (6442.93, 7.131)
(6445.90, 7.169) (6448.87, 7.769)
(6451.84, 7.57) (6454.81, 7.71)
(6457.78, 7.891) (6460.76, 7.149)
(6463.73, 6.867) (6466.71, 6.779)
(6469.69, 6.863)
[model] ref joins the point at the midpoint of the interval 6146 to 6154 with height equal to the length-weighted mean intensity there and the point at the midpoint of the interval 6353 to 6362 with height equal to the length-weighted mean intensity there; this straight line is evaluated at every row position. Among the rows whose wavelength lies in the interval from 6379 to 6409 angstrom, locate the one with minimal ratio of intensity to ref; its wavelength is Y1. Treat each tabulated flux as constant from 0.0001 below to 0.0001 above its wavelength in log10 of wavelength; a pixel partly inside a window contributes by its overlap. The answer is 6404.47 angstrom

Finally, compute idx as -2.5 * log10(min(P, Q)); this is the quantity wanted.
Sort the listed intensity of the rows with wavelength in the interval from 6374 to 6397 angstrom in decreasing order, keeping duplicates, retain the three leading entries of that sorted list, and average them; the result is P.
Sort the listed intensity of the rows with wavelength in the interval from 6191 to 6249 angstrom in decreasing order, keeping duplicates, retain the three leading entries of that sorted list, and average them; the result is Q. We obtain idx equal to -2.19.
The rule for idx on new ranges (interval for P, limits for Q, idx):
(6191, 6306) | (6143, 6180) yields -2.13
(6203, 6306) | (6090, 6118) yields -2.10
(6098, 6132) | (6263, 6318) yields -2.14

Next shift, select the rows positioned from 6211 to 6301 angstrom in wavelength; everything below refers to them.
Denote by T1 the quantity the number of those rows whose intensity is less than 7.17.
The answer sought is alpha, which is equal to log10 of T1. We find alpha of 1.18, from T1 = 15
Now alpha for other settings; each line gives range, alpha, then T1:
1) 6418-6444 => 0.70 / 5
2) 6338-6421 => 1.23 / 17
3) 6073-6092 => 0.85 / 7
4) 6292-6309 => 0.60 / 4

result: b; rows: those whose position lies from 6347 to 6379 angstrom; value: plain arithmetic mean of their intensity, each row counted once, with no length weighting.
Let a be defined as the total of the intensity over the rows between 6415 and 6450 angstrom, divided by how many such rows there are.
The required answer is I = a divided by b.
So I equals 1.07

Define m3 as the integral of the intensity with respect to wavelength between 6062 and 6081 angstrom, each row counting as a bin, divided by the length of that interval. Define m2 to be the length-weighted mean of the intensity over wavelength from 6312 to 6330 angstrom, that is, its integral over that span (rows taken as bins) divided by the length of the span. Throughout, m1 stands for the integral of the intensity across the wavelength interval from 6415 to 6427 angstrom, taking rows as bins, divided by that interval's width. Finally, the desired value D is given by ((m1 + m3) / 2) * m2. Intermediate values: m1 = 7.20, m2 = 7.0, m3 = 6.58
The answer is 48.3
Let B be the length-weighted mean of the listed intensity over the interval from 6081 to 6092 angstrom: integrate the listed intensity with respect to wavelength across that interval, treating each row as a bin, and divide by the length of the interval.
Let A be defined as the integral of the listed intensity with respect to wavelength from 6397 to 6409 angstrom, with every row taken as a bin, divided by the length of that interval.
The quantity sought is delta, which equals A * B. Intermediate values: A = 7.1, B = 6.2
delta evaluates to 44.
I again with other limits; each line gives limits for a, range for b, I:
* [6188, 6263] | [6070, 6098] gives 1.08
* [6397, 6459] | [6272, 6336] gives 1.02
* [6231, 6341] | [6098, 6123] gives 1.08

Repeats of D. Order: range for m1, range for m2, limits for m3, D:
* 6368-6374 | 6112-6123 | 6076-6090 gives 43.2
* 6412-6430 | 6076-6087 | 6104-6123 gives 44.3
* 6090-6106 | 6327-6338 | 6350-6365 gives 42.5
